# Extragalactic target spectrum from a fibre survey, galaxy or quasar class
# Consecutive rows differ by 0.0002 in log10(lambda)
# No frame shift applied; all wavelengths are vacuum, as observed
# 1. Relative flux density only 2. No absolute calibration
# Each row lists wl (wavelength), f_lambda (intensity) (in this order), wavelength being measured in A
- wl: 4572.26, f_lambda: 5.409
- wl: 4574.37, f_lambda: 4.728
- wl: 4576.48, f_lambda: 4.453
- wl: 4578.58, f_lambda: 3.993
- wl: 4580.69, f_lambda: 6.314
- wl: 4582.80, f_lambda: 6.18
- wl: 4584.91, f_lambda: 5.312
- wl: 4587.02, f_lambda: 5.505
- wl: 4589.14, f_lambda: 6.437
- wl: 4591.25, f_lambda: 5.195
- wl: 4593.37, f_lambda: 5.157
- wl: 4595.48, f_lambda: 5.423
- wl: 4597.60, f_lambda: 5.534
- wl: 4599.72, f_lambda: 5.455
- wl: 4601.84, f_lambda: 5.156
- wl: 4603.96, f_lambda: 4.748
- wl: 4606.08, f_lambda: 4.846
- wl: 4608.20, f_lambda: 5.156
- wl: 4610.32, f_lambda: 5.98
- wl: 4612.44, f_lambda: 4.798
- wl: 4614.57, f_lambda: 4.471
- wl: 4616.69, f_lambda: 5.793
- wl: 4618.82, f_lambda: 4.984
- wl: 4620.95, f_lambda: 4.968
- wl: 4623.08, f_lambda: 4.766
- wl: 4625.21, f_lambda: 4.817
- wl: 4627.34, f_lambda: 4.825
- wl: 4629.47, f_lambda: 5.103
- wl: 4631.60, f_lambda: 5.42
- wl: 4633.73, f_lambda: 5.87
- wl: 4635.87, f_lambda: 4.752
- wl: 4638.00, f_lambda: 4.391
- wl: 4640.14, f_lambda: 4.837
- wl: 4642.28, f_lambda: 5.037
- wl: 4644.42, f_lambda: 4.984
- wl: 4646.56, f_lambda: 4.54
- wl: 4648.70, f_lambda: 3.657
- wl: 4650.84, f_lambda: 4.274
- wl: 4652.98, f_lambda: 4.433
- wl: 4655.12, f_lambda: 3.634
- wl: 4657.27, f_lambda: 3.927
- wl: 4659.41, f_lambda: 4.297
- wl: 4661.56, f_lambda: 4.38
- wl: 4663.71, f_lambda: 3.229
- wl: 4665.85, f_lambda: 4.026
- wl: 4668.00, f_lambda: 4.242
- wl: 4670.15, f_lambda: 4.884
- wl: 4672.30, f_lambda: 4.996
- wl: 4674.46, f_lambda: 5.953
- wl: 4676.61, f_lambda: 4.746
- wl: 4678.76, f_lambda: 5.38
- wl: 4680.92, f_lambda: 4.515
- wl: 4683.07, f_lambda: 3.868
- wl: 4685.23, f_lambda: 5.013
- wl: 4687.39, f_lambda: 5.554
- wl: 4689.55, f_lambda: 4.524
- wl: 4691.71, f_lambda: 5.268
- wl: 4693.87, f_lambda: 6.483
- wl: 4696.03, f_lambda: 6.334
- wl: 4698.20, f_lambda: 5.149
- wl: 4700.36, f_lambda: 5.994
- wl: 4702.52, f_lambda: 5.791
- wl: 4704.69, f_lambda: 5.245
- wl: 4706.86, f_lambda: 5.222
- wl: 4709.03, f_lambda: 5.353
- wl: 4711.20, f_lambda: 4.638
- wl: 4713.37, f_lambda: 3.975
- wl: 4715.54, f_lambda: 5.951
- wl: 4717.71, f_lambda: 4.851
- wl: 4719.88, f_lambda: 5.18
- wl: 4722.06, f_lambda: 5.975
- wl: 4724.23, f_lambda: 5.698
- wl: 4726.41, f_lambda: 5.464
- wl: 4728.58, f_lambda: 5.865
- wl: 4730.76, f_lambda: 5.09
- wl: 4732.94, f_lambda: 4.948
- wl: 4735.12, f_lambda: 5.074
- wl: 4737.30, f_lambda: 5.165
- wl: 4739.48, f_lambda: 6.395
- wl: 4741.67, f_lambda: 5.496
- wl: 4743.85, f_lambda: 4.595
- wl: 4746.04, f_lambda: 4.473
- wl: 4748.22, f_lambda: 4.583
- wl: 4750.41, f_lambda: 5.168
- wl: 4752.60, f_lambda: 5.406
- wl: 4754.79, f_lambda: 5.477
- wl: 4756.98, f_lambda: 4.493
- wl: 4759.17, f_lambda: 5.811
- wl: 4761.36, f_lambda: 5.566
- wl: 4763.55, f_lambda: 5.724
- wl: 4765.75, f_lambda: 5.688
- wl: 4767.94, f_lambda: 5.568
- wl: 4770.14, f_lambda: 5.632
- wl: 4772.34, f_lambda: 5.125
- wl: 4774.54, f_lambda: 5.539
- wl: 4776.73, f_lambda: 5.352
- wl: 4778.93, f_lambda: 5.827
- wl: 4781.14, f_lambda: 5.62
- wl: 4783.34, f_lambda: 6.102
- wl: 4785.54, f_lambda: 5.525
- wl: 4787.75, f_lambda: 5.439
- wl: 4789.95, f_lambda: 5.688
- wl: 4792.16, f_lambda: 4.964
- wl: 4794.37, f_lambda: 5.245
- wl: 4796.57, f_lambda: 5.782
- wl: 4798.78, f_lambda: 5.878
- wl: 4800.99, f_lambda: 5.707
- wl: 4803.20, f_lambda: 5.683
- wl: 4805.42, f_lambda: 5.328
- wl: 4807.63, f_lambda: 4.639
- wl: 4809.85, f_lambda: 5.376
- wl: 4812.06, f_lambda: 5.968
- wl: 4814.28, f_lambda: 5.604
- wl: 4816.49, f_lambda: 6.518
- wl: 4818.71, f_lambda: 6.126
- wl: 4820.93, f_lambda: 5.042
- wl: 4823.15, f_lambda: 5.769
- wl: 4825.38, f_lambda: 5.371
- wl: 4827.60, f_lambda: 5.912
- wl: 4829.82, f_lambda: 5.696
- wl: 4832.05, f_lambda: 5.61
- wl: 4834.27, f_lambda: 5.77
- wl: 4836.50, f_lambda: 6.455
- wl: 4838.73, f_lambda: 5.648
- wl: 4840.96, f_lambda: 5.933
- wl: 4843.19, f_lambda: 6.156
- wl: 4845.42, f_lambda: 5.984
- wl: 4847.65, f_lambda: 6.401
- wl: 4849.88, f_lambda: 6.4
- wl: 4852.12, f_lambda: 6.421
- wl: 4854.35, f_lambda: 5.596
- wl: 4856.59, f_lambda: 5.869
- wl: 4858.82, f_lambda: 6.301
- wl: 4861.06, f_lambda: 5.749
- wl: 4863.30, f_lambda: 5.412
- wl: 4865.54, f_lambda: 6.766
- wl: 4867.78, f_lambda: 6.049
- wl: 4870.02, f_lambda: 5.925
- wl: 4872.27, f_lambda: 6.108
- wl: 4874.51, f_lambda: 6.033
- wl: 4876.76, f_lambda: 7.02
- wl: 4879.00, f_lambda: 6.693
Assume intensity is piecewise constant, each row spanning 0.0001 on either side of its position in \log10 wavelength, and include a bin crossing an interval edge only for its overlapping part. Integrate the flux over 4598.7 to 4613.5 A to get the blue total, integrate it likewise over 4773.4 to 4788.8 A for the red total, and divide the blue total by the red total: 0.88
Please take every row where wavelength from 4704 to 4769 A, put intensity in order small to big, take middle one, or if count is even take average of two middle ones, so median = 5.3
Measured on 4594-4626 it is 5.0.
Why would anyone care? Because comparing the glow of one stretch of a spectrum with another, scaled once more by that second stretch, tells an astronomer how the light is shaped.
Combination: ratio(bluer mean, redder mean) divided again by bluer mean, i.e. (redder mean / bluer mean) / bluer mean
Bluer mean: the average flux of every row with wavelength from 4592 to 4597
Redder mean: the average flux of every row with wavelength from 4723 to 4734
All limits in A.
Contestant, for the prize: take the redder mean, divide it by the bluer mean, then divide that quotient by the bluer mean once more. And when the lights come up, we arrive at 0.193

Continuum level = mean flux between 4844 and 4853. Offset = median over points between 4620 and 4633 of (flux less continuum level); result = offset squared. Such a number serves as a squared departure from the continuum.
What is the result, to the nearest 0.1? 2.0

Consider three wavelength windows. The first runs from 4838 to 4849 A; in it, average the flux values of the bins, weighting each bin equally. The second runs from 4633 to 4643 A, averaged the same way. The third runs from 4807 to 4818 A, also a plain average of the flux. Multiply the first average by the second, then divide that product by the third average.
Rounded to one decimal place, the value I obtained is 5.3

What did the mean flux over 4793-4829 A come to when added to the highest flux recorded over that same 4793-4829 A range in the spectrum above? 12.1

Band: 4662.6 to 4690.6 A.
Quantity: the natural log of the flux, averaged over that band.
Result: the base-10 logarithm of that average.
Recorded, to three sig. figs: 0.185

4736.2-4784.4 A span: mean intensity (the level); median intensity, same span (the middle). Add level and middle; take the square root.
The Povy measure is 3.30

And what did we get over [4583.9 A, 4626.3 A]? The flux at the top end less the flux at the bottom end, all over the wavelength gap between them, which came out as -0.012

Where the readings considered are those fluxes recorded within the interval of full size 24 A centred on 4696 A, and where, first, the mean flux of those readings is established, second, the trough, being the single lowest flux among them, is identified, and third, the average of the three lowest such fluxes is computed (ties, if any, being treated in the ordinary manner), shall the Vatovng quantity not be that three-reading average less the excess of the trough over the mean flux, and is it 5.9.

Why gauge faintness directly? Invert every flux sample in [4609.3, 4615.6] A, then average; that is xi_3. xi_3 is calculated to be 0.200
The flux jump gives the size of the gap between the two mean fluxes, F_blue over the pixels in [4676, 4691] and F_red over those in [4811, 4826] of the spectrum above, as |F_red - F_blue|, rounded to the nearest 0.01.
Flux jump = 0.97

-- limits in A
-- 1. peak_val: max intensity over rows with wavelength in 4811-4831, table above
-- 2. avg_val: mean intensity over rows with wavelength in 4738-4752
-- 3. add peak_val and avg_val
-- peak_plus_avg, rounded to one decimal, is 11.6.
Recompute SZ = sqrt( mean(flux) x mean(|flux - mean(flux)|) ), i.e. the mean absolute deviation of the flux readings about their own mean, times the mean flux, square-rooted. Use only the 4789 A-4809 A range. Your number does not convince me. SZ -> 1.37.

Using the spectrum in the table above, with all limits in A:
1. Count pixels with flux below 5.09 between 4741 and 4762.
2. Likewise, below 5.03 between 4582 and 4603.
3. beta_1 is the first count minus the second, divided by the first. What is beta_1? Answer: 1.0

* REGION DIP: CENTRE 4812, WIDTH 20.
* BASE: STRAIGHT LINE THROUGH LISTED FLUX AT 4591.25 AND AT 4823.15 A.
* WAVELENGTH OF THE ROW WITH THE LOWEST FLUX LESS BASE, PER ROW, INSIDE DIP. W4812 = 4807.63 A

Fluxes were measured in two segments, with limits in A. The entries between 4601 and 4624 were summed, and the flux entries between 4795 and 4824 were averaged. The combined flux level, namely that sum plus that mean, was 61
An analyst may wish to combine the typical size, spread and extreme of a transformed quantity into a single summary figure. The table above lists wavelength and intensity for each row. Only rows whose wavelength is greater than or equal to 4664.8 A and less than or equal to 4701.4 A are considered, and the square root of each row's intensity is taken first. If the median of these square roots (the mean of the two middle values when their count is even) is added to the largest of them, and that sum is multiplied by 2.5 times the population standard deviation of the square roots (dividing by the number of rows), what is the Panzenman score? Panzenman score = 2.0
